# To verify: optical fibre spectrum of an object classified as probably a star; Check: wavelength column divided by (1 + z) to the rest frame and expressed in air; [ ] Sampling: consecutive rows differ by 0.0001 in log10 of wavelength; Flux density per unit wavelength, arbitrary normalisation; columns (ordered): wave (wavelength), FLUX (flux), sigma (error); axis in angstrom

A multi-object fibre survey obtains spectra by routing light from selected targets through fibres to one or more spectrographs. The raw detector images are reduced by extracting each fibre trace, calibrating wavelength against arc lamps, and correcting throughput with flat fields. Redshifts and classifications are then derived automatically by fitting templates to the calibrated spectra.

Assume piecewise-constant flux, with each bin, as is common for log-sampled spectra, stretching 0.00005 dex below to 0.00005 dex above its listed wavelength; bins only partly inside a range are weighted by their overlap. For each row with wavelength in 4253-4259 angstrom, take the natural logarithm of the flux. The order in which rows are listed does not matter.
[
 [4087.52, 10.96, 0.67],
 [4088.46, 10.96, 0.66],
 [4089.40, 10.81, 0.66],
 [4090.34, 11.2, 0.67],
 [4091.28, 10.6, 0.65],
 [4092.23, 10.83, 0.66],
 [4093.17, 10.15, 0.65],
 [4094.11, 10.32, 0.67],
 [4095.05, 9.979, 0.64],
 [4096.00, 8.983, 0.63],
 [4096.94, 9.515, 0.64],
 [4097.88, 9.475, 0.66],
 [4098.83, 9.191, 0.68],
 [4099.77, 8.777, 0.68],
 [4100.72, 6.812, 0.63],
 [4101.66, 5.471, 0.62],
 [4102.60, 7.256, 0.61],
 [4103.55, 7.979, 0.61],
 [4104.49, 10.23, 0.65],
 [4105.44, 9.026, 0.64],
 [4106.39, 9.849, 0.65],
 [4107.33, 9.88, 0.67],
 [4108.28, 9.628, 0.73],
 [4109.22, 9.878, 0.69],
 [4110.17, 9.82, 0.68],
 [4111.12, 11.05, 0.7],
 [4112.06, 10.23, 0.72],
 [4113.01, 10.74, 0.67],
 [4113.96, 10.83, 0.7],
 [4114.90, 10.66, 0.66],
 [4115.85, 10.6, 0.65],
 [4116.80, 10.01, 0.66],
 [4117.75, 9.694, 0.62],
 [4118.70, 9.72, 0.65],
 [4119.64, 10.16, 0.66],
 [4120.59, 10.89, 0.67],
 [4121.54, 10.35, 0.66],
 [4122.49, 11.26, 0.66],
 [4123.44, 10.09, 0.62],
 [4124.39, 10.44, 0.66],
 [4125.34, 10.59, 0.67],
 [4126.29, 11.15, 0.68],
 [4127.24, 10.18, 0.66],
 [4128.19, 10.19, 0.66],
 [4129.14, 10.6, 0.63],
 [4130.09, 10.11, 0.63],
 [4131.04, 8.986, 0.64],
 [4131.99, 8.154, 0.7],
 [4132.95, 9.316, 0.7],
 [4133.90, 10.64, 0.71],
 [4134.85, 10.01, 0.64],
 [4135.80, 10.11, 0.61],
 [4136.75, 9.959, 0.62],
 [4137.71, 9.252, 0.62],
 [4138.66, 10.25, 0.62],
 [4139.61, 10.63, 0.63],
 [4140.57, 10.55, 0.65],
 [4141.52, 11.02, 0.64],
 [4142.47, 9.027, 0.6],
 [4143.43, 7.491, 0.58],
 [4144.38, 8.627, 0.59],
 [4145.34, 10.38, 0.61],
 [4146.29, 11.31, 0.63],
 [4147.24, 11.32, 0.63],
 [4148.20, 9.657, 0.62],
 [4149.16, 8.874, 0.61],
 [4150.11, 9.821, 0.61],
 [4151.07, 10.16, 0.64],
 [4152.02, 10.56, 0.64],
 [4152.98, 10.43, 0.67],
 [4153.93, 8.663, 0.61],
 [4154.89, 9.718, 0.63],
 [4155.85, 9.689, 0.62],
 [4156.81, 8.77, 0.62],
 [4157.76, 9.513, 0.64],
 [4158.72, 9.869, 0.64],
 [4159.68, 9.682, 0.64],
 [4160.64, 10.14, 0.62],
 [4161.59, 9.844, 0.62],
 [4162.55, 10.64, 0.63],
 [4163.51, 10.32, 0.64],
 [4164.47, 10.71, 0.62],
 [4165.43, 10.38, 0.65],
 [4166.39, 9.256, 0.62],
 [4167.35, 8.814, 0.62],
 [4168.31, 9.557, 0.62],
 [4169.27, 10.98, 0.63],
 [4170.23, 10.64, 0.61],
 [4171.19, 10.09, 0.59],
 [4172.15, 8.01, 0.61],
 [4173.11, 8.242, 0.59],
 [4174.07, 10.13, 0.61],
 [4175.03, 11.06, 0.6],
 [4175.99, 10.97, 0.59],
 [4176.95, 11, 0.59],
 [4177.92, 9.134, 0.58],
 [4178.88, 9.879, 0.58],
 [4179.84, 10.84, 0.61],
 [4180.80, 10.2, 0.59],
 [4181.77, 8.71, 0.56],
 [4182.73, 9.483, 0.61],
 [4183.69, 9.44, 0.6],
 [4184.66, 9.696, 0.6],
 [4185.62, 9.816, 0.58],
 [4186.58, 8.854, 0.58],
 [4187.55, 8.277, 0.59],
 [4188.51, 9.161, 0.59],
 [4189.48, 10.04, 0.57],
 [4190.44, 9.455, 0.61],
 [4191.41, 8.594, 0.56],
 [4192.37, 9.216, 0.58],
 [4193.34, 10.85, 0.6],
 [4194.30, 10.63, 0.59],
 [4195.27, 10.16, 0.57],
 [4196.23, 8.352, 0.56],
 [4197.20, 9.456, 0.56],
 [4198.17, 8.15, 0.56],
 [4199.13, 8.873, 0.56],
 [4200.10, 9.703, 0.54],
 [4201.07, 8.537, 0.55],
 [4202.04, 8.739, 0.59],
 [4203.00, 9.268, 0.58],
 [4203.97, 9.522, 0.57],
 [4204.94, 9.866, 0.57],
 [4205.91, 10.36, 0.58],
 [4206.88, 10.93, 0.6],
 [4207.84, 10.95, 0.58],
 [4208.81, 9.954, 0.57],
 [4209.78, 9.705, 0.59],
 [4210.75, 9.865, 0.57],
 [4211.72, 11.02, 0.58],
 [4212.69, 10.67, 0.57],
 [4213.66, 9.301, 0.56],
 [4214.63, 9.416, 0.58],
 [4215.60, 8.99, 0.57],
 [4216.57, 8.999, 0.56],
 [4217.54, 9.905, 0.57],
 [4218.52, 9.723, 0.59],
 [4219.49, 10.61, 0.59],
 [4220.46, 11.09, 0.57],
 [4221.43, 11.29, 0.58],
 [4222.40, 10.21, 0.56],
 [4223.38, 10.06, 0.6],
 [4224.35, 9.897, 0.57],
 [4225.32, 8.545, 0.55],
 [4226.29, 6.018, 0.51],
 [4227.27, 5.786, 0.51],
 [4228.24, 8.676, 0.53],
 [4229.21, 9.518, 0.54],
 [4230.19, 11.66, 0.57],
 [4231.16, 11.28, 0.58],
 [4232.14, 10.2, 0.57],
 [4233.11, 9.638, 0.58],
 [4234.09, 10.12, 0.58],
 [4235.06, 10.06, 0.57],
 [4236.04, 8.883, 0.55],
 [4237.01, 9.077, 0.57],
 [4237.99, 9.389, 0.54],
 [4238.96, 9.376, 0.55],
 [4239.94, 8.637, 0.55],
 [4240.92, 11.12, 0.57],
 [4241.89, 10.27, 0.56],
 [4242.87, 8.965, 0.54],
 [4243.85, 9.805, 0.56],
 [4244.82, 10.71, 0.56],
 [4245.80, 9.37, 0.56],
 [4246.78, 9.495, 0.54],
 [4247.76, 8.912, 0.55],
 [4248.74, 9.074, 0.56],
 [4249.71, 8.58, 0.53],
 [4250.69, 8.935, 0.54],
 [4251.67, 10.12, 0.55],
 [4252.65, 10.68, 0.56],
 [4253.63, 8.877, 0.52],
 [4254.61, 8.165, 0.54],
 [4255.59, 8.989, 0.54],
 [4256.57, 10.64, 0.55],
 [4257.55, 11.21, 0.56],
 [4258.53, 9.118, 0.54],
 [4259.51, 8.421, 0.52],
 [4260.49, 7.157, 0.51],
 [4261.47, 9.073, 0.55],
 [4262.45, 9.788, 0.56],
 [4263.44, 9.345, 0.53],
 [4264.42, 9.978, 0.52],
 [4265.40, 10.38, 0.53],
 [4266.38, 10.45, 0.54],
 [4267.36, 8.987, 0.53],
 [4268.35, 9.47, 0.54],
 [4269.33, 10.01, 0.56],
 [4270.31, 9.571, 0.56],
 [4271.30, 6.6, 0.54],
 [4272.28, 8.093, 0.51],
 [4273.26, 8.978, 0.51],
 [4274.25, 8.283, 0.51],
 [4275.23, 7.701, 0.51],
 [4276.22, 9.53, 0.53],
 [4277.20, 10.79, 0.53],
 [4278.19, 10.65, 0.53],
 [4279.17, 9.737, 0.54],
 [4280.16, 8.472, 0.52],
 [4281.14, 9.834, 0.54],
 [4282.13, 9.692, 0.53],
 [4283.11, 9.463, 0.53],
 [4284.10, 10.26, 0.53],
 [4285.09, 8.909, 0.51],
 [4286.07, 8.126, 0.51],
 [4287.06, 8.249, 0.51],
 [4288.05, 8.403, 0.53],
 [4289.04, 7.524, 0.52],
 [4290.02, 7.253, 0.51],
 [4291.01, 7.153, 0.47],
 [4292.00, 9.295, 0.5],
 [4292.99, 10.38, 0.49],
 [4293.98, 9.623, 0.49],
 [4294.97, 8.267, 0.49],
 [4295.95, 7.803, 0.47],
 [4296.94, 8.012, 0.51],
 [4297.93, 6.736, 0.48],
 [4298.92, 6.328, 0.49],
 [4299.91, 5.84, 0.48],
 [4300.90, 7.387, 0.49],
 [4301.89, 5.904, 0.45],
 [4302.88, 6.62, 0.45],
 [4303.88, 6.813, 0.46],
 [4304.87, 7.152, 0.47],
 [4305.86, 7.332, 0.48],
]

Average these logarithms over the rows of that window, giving 2.25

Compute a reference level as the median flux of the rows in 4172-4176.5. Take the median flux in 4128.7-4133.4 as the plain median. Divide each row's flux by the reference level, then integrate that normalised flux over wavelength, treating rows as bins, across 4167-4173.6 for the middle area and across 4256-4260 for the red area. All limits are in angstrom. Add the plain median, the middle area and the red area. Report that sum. 19.4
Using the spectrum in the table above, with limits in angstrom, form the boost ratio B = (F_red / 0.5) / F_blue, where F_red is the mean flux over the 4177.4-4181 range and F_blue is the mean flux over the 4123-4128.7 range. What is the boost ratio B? 1.92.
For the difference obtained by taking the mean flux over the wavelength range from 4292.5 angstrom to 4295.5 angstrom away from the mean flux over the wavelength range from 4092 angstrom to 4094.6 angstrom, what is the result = 1.01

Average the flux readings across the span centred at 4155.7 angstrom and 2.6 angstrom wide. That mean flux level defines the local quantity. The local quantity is 9.4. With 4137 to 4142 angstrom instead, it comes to 10.3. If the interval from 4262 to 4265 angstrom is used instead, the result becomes 9.7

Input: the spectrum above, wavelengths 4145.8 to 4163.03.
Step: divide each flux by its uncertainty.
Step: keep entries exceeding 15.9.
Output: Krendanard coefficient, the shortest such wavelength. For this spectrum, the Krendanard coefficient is 4146.29 angstrom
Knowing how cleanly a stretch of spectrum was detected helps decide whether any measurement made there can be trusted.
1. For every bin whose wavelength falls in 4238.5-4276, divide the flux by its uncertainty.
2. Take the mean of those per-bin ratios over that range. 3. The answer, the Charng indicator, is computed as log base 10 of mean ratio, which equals 1.23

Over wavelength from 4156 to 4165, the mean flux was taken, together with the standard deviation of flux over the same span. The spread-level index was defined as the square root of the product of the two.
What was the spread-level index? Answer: 2.4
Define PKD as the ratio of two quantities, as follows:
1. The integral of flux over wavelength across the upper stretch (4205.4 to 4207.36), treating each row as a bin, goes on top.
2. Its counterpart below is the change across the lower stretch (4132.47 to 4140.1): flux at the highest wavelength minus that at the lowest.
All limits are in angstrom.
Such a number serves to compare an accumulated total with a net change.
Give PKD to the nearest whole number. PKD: 16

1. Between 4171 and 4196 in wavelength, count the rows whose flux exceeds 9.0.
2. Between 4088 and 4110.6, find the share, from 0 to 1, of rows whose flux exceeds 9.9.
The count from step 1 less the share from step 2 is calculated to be 20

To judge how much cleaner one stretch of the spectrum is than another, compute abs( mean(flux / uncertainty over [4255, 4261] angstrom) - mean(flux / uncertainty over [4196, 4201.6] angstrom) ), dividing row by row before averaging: 1.2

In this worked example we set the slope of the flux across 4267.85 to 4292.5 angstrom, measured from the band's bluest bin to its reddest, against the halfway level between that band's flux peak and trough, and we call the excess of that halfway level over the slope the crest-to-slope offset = 8.7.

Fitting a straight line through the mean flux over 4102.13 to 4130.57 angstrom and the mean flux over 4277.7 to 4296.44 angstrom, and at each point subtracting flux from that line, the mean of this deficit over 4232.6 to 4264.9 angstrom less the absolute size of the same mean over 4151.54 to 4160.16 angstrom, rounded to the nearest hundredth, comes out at -0.45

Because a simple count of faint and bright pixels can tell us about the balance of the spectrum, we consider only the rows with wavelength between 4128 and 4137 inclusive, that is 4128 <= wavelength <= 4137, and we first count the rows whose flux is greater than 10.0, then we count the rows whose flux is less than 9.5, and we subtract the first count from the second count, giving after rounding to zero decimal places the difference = -3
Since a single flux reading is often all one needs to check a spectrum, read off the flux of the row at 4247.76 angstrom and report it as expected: 8.912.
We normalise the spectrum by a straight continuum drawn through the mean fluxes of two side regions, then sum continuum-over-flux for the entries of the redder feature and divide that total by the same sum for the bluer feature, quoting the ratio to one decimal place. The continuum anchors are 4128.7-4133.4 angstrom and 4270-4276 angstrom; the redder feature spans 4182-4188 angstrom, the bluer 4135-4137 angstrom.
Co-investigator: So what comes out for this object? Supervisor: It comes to 3.1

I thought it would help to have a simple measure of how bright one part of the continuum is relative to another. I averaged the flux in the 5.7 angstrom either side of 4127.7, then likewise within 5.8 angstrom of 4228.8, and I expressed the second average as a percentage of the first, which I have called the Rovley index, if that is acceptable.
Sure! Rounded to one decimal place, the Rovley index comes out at 92.0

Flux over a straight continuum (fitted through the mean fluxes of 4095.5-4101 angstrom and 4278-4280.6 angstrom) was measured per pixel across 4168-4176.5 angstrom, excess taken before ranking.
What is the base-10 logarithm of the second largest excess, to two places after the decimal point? 0.27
